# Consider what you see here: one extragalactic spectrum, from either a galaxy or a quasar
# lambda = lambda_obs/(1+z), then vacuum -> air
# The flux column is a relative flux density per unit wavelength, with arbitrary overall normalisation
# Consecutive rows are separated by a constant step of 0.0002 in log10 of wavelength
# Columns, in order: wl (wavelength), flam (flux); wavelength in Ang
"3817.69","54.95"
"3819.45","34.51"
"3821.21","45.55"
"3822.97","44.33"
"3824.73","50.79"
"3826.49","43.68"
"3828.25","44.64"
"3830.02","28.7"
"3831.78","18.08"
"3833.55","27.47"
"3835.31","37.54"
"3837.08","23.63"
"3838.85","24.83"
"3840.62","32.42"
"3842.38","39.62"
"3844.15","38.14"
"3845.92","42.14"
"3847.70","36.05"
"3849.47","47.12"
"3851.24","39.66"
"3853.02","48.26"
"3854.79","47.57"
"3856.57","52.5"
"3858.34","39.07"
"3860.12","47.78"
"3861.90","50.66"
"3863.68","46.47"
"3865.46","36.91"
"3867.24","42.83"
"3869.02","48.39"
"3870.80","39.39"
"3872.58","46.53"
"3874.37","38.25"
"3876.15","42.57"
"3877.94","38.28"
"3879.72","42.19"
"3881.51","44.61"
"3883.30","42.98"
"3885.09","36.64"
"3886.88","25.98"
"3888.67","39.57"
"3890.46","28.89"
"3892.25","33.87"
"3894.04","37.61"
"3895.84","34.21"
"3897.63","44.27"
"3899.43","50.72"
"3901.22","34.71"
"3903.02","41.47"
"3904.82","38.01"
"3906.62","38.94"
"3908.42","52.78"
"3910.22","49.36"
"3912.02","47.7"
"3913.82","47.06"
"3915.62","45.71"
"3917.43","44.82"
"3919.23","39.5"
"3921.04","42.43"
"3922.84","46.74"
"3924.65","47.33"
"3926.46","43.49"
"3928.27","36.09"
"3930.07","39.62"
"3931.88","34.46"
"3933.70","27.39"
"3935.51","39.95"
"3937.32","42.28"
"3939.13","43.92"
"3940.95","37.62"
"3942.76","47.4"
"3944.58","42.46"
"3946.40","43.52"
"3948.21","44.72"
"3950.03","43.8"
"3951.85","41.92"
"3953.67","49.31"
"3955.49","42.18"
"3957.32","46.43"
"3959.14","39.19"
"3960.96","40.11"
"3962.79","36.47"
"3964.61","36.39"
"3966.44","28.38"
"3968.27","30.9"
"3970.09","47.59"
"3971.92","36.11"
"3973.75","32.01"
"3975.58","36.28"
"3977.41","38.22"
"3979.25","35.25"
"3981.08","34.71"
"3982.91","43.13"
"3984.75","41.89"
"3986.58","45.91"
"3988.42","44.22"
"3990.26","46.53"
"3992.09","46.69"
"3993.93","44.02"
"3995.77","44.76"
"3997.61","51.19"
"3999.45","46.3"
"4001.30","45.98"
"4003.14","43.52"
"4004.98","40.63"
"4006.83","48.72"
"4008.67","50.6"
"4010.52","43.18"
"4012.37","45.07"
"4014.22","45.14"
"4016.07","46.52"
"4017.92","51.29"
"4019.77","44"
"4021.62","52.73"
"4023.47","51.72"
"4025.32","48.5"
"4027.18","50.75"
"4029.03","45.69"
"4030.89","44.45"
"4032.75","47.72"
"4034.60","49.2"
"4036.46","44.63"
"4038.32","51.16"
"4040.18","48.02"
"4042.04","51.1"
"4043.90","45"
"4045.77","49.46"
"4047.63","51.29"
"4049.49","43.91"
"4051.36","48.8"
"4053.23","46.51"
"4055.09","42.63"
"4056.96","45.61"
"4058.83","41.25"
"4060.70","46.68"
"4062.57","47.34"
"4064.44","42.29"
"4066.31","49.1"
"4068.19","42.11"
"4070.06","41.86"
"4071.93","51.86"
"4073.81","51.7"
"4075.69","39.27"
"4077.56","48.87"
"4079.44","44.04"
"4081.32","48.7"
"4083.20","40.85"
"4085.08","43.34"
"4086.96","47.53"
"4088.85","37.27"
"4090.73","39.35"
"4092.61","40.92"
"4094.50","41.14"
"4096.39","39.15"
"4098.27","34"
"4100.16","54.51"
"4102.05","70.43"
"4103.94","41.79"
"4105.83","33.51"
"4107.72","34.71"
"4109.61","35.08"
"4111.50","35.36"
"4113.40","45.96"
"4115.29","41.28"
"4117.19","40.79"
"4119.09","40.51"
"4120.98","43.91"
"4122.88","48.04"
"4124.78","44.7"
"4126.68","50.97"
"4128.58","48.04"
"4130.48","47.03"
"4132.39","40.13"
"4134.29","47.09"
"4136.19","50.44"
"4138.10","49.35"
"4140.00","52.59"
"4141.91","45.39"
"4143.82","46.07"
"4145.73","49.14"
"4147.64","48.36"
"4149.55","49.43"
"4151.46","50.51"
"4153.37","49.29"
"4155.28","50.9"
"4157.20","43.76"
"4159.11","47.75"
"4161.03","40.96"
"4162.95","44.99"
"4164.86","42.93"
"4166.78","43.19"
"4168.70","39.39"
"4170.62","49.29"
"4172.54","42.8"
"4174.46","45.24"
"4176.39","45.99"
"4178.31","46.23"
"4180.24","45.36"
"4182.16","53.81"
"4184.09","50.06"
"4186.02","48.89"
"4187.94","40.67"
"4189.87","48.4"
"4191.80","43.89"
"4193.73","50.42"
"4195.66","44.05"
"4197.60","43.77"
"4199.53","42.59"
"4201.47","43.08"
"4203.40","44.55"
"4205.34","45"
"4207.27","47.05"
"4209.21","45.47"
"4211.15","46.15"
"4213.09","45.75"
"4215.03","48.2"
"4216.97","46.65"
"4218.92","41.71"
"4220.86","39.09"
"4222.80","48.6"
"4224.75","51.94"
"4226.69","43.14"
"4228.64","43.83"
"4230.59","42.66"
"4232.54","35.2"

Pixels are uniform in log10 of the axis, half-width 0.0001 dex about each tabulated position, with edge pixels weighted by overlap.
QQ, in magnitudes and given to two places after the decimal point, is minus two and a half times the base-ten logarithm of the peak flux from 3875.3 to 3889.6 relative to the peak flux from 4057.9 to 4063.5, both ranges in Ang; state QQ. 0.06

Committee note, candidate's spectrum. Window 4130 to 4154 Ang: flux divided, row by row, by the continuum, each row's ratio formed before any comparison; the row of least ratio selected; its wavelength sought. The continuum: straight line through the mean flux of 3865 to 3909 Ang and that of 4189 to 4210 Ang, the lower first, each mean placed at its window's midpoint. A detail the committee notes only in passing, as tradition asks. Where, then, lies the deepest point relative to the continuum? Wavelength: 4132.39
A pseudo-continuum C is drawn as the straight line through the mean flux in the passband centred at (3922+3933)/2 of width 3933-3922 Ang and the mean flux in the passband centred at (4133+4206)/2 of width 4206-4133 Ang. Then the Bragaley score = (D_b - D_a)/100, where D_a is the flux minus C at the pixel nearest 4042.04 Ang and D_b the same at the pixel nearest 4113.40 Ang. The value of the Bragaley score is -0.07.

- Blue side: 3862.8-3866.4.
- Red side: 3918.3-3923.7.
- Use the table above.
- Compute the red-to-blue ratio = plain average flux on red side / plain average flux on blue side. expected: 1.03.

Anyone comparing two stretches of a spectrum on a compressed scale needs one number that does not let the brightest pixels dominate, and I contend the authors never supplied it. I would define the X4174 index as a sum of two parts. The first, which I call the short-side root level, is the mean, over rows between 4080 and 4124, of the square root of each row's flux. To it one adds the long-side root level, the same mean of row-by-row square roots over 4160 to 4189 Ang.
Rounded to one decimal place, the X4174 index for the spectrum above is 13.2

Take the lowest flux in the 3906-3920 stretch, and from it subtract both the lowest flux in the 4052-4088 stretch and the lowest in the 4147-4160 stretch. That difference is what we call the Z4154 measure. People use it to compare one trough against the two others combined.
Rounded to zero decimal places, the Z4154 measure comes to -44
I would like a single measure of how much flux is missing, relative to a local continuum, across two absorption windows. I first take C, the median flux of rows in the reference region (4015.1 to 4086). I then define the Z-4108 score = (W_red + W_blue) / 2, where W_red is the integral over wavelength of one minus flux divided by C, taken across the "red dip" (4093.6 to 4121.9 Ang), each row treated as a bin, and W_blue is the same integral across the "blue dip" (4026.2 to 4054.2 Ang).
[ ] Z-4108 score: 1.2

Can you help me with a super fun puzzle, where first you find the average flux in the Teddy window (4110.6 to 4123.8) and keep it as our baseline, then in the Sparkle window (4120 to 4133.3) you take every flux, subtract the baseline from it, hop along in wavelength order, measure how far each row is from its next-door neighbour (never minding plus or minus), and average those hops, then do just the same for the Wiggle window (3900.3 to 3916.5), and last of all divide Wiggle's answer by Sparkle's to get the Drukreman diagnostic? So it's 0.98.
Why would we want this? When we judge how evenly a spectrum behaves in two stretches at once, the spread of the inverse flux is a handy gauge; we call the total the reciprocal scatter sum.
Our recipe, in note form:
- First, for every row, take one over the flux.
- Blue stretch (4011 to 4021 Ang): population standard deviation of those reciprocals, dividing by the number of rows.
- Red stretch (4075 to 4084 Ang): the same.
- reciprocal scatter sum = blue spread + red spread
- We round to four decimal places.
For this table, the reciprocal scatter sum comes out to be 0.0032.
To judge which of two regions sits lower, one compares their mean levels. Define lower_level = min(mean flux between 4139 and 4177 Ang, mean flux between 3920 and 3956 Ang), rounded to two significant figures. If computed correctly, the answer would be 42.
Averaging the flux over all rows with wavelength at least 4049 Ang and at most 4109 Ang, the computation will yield 44.4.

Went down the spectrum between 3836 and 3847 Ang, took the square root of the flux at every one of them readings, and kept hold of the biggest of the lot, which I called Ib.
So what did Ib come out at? 6.49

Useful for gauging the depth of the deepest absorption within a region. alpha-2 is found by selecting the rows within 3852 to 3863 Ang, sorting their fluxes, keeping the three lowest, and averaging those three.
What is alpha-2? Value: 45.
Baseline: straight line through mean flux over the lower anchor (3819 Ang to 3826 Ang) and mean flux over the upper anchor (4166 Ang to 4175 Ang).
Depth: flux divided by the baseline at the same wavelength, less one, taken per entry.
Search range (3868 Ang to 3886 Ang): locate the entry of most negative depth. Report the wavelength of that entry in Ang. 3885.09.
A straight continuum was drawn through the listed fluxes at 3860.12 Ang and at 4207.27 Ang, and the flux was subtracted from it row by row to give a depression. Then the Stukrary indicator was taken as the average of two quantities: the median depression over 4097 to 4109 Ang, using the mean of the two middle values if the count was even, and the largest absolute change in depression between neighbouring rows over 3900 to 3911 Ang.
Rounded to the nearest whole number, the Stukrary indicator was 11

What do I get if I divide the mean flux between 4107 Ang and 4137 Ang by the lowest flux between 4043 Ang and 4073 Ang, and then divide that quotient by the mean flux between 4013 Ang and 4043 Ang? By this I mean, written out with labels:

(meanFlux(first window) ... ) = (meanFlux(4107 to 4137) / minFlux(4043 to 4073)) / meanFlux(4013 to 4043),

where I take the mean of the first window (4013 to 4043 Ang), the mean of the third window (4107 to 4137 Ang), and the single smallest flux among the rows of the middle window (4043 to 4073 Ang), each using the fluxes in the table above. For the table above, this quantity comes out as 0.022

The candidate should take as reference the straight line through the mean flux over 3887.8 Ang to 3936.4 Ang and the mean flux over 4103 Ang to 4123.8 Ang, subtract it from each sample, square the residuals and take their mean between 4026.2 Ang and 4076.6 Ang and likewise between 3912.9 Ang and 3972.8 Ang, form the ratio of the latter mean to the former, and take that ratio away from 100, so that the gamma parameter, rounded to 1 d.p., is 99.4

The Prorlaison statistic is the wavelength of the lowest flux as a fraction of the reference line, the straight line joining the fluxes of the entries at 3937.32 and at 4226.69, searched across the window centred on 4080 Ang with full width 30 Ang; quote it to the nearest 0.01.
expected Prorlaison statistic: 4088.85 Ang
